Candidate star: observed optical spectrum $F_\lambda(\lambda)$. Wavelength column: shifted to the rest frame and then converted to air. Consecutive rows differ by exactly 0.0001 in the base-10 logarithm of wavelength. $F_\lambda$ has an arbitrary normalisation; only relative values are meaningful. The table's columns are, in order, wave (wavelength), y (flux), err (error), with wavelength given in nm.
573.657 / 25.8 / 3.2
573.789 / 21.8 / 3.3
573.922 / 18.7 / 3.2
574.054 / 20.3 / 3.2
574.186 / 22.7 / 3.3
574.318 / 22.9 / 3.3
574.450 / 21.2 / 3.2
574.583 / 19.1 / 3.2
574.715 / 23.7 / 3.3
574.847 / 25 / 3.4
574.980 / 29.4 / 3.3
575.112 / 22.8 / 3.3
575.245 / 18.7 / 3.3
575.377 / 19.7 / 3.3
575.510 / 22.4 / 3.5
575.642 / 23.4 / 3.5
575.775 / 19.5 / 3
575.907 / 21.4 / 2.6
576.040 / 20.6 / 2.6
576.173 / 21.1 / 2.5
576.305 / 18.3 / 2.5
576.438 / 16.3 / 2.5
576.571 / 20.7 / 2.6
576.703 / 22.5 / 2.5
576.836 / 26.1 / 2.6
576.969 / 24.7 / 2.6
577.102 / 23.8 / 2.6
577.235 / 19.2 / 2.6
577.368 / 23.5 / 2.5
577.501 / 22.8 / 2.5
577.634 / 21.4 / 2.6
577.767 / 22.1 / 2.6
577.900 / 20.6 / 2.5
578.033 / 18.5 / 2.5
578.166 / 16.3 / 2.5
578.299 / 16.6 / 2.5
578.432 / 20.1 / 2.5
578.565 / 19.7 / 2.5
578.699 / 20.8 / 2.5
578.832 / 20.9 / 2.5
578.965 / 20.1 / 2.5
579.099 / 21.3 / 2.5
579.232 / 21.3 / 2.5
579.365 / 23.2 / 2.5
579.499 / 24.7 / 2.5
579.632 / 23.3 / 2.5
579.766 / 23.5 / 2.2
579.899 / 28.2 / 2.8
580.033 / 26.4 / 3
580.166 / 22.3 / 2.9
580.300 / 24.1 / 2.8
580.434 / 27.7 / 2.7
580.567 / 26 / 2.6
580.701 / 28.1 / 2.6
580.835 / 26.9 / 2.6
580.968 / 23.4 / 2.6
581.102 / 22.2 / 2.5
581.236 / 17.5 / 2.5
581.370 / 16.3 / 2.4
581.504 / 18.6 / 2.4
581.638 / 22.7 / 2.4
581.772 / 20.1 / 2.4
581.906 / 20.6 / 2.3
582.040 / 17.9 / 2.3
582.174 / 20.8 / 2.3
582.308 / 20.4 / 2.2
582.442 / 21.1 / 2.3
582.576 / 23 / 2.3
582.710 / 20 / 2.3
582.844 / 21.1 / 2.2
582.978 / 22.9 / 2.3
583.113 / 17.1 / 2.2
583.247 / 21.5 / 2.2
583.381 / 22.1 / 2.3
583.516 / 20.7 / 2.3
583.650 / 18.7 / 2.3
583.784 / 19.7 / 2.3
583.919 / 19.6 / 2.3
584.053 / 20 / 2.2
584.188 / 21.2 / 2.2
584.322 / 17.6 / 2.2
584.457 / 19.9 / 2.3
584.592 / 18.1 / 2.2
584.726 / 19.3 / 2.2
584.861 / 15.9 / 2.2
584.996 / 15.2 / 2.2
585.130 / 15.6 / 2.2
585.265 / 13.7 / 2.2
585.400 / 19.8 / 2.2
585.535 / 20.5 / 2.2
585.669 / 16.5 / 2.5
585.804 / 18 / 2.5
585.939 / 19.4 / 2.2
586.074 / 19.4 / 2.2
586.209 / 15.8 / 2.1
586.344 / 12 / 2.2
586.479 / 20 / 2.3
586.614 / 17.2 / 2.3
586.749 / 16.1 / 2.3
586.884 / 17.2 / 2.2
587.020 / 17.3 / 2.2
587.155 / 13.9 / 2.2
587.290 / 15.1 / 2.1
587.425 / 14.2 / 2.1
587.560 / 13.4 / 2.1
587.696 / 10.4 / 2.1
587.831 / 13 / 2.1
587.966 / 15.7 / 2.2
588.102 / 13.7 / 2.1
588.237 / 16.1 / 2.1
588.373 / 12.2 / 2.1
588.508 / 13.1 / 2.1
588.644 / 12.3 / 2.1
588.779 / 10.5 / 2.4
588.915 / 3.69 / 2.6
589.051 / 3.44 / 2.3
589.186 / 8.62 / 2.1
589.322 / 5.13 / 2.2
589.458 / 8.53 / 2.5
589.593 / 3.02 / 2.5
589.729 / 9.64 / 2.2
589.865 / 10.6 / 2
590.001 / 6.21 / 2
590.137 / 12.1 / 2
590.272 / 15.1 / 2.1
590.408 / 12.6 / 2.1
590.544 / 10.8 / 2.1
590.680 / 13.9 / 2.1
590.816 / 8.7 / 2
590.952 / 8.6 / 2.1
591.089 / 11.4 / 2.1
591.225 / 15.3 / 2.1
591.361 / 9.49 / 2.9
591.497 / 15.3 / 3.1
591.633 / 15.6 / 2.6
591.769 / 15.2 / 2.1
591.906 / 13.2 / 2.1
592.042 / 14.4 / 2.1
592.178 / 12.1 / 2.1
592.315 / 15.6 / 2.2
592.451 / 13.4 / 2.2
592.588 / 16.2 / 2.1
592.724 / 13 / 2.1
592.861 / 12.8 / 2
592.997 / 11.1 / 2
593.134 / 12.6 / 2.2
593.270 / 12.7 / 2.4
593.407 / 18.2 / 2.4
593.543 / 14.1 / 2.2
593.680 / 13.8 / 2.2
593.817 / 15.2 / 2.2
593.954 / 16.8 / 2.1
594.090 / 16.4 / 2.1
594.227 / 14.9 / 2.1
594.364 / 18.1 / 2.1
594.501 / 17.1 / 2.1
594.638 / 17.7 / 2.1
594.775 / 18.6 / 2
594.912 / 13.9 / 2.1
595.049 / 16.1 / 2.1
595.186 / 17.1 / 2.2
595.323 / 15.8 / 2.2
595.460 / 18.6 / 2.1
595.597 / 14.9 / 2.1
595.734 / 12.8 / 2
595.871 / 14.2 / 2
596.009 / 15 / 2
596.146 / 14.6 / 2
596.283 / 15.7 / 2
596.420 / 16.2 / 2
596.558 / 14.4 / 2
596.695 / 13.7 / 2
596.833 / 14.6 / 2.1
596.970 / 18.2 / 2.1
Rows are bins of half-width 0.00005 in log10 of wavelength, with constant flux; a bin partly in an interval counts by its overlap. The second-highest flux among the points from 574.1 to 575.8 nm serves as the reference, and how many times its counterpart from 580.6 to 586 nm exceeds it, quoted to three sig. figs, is 1.08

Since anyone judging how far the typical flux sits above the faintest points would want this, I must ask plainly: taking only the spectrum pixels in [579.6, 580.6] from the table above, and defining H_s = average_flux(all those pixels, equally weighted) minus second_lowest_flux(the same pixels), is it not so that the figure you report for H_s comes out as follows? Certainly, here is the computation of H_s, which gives 1.9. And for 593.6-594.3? 0.5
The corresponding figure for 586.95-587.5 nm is 0.9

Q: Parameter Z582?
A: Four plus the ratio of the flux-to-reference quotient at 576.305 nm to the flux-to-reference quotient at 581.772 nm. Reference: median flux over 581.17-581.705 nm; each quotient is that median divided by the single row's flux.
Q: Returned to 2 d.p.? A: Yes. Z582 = 5.10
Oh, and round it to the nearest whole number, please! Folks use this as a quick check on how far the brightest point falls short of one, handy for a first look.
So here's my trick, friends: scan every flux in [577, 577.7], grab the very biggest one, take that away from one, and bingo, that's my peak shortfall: -23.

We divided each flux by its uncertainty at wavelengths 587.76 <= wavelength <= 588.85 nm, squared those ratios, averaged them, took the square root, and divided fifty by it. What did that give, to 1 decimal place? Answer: 7.9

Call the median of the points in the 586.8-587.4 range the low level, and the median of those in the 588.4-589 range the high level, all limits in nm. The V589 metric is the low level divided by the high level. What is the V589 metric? 1.4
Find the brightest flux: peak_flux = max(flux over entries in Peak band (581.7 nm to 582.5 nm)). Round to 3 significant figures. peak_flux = 21.1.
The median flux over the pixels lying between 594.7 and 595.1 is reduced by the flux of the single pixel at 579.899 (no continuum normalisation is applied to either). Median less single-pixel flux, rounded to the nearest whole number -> -12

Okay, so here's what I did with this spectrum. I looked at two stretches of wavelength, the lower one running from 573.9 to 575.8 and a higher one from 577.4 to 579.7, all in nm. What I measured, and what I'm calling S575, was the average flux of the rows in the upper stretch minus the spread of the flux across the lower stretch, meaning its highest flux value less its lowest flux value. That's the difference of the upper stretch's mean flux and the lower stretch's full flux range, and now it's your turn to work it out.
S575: 10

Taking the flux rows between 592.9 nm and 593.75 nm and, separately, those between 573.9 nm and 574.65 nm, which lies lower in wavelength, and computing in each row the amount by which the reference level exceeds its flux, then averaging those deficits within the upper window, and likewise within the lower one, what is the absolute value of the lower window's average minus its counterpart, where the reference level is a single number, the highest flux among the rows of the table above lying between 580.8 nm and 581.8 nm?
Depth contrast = 7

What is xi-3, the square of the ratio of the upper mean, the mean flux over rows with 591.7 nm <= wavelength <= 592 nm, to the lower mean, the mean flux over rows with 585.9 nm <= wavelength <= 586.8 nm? 0.69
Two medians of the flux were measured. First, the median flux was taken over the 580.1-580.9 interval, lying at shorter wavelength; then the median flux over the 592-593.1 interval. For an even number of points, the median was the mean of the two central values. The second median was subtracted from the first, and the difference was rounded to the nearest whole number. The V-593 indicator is 13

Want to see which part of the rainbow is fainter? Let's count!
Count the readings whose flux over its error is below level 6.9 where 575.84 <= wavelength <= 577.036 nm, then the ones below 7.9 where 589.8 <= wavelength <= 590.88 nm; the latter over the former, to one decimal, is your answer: 8.0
